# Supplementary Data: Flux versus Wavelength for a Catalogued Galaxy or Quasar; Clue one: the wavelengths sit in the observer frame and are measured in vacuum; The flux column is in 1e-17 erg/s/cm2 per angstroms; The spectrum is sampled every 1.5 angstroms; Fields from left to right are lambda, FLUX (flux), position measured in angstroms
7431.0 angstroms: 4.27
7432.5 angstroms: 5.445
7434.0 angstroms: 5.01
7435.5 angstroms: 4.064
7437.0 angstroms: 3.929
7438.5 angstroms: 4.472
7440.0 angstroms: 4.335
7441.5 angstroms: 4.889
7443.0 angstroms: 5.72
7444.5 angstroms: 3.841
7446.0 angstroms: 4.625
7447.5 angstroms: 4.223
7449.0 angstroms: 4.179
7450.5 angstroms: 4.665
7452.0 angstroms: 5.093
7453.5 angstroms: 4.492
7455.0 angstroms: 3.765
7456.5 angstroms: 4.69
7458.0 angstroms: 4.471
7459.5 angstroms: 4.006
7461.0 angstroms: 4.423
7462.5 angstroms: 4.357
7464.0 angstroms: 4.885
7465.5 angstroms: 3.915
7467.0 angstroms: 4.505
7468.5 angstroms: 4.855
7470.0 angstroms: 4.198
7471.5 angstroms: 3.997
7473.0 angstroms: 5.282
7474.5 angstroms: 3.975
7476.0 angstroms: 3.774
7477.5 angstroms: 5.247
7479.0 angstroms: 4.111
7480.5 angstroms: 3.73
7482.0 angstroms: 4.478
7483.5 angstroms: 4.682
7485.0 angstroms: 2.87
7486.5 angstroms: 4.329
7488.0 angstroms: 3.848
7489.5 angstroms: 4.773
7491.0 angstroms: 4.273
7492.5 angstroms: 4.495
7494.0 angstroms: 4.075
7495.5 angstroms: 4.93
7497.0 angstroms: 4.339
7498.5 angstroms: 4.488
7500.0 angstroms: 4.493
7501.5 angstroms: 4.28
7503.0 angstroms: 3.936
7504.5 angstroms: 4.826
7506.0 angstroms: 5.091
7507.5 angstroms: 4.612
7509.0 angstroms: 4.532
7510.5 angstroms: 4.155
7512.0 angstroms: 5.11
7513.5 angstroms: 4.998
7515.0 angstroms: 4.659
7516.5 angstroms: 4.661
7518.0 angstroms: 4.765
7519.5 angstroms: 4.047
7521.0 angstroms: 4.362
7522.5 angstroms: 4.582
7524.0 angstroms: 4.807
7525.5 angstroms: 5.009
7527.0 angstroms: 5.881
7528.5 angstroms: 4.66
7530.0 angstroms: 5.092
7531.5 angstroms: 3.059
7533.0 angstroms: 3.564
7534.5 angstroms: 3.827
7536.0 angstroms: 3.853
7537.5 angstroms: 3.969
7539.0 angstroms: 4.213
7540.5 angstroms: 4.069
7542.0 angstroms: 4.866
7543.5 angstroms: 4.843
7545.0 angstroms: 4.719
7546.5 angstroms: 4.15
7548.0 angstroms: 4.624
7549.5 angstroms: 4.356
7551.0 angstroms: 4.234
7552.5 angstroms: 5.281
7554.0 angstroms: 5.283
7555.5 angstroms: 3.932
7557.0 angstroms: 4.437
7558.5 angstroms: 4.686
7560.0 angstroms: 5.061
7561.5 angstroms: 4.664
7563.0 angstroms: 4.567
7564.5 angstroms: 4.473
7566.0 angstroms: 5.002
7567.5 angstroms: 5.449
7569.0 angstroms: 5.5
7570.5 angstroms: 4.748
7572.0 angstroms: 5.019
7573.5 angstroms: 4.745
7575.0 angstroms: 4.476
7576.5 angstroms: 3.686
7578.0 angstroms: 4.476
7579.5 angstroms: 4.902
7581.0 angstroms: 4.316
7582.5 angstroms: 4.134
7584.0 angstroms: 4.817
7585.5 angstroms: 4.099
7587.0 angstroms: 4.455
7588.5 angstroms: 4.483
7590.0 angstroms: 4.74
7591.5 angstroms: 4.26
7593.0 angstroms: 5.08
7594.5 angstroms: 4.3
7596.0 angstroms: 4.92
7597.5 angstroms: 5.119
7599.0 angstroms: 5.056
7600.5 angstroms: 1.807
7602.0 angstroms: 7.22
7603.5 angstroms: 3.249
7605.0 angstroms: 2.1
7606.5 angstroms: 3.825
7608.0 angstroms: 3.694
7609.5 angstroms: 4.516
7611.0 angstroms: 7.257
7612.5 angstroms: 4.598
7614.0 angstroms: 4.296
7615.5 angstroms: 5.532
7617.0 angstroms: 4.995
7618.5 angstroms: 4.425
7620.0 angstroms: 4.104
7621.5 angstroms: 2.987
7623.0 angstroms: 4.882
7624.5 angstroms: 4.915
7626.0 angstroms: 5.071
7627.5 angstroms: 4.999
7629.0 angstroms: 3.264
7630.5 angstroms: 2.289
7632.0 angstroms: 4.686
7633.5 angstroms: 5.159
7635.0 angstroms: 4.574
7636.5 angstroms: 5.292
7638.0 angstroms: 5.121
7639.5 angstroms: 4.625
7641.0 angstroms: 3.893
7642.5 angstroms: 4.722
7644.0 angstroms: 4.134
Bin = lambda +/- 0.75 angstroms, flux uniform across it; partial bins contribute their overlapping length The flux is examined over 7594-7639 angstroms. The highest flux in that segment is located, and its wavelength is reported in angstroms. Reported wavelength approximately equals 7611.0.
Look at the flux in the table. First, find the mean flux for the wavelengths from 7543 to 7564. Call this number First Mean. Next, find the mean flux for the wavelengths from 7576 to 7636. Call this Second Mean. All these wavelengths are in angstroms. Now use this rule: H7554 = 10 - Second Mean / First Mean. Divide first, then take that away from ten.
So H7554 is 9.04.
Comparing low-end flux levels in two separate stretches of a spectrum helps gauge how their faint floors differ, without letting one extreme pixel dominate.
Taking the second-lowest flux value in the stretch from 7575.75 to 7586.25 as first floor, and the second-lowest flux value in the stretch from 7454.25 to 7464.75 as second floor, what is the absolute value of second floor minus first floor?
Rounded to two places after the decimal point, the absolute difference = 0.09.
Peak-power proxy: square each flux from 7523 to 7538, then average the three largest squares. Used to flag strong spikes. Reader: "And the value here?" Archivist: 28.5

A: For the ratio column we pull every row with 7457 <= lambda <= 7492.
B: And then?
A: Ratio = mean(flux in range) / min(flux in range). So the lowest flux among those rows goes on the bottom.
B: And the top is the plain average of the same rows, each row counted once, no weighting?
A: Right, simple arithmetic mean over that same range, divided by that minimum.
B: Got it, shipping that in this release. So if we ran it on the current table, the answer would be 1.50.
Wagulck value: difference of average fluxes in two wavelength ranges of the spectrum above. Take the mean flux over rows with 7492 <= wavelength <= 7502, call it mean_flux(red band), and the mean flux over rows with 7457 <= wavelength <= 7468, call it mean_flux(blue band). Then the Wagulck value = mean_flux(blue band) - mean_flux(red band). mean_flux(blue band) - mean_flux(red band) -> -0.1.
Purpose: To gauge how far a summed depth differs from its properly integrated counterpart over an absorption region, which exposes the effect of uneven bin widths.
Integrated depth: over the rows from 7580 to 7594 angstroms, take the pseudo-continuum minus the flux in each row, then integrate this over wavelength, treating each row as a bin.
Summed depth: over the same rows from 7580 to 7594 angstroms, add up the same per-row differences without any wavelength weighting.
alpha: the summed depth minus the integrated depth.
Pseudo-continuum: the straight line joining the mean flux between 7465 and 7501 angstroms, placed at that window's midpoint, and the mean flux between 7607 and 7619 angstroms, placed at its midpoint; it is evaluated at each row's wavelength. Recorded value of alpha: -1.4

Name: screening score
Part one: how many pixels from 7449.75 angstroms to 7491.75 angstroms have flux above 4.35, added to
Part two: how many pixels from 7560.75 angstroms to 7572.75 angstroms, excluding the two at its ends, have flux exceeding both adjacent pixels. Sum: 16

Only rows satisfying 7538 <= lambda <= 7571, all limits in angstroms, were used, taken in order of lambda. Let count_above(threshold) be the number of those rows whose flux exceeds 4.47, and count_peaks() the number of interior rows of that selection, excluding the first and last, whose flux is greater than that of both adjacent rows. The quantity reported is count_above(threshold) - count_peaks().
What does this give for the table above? 10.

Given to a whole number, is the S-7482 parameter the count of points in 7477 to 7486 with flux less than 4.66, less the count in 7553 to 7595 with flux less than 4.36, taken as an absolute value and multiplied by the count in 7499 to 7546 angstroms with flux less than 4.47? 36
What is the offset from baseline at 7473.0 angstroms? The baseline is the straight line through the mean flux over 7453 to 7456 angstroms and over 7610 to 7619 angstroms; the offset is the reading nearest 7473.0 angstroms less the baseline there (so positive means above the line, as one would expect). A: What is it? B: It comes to 1.0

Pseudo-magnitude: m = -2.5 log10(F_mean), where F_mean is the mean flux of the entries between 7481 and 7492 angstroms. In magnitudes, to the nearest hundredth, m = -1.55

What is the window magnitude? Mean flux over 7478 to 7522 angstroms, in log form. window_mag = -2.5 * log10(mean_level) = -1.61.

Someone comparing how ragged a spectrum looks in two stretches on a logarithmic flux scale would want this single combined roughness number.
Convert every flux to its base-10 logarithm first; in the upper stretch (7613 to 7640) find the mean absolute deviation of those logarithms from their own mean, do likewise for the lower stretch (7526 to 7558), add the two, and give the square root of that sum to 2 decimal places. 0.35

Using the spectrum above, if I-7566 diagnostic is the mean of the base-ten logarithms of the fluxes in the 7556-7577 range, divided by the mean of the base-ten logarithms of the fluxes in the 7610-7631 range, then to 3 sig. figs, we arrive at 1.05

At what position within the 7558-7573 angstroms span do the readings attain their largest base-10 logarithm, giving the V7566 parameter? 7569.0 angstroms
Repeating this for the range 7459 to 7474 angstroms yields 7473.0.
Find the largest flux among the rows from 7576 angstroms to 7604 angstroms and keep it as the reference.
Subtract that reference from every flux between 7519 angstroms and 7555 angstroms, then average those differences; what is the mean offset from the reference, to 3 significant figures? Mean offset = -2.75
